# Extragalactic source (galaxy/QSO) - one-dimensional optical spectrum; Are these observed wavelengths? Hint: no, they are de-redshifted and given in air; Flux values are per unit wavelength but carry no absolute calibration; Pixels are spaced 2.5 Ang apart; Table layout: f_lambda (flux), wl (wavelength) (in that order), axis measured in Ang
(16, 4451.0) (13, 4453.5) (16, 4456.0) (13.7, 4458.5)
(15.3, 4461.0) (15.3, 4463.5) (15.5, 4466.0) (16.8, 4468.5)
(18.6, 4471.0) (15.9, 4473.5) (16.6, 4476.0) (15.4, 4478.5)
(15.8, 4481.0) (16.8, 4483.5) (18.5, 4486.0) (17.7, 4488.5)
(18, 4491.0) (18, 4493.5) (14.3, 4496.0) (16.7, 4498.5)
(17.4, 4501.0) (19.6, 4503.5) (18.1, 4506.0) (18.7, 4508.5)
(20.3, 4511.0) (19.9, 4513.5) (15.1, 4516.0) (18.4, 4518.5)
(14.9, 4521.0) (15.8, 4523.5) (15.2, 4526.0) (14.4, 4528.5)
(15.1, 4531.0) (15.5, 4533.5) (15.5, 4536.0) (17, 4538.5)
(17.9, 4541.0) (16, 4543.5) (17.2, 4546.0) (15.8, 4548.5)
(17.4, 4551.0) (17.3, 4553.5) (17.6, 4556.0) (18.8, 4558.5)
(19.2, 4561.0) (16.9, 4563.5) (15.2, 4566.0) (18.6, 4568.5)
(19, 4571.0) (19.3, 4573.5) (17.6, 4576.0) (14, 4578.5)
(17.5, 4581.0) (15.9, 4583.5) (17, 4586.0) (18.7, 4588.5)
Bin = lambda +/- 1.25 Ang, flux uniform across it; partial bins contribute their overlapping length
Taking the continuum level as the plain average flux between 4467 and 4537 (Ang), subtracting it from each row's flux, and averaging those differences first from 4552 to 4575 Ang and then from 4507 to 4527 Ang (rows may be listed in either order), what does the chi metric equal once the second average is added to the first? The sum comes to 1.5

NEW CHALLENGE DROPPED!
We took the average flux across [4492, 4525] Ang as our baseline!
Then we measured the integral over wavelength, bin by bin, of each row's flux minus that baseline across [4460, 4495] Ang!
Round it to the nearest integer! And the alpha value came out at -26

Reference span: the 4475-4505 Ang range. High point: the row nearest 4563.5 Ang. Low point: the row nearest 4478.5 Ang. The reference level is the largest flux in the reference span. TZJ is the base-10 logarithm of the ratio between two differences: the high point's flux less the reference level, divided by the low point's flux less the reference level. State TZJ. -0.19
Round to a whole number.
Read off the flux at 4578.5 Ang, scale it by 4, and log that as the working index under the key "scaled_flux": 56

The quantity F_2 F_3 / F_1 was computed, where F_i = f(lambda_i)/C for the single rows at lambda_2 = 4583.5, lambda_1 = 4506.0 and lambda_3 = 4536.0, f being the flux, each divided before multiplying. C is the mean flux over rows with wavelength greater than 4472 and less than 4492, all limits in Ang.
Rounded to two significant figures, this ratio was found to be 0.81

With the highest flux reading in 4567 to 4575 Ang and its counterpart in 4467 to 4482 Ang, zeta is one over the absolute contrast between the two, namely 1.43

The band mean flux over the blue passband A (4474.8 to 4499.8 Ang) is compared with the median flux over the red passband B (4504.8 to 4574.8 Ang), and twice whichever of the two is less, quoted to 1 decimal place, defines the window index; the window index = 33.6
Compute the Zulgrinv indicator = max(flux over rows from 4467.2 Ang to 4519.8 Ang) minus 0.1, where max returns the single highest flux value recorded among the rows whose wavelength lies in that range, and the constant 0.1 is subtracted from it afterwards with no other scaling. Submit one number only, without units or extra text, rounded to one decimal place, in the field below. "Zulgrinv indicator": 20.2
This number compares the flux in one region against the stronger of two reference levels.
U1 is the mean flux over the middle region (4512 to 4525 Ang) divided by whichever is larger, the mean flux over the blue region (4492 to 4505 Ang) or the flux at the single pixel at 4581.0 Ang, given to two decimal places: 0.96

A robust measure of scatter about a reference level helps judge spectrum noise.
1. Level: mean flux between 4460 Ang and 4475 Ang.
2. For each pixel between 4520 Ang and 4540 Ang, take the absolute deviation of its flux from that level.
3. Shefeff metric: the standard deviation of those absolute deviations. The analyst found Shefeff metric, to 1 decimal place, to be 0.4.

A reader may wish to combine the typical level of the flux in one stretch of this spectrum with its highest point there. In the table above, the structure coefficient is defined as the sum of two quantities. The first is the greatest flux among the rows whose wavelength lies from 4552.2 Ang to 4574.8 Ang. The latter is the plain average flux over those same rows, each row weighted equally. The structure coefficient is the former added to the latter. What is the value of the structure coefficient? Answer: 37.3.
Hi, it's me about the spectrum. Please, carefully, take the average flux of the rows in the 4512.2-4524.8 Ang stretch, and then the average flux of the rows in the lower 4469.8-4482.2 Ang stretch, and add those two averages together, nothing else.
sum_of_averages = 33.3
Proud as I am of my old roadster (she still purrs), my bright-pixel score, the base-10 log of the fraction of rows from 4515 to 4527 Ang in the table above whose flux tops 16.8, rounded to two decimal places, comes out -0.70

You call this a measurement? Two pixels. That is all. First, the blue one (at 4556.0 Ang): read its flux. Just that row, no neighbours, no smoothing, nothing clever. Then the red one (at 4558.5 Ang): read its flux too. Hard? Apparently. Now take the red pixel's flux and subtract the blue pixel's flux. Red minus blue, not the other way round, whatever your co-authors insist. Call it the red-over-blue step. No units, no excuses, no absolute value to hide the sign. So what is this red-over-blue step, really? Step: 1.2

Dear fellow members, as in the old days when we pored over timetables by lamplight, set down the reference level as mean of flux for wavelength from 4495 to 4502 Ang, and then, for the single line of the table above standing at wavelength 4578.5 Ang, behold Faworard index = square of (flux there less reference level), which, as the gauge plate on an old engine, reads 4.6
